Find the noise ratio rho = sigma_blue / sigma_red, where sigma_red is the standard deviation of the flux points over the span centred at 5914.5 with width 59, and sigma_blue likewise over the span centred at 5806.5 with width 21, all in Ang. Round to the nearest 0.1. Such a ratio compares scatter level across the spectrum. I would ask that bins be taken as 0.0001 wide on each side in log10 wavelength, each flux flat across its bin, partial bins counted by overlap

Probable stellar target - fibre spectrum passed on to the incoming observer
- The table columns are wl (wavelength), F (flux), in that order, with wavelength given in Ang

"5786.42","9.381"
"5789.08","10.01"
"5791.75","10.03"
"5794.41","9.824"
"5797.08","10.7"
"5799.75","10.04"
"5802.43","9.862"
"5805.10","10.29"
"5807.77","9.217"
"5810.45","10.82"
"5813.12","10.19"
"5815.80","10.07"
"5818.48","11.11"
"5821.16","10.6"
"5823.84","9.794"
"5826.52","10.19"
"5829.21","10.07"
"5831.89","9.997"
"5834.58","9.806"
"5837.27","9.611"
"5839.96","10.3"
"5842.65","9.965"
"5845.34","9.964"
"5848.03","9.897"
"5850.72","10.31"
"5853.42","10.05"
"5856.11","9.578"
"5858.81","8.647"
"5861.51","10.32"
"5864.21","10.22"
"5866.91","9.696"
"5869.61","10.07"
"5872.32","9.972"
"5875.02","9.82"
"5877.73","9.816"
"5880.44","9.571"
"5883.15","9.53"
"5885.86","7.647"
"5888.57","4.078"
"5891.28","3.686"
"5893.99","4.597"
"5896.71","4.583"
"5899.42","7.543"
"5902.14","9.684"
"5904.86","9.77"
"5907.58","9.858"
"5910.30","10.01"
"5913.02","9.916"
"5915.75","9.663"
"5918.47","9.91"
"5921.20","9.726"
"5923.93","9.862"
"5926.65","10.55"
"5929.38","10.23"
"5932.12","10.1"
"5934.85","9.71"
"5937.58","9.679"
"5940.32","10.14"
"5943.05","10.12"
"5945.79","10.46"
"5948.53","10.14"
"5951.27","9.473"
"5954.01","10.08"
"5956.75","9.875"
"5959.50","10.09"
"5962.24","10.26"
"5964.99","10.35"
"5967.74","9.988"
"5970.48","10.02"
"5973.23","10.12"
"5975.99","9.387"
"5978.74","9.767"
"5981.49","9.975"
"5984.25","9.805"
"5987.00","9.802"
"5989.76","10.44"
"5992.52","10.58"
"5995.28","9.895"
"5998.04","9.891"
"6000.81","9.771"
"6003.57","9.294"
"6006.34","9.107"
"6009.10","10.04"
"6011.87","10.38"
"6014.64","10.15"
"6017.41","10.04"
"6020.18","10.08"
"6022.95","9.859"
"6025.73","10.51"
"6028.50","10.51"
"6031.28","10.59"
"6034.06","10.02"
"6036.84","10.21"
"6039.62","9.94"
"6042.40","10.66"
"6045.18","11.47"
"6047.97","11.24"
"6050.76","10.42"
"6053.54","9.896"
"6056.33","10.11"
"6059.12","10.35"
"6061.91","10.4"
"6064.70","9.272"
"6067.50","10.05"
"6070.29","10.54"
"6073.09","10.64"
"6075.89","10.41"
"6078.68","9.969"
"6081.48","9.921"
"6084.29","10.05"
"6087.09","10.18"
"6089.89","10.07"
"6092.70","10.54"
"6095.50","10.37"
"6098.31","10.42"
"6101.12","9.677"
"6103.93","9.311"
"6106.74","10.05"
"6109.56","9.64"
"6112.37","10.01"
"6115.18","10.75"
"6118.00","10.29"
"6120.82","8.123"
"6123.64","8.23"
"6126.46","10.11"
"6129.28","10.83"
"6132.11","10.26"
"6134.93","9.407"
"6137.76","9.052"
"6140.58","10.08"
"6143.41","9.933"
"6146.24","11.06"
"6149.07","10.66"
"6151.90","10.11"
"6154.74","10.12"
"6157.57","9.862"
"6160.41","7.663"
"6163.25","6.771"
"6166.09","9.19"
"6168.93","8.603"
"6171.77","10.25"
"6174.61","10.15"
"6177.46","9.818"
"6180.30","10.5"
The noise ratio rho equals 0.2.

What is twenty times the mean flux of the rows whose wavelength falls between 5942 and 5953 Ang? 201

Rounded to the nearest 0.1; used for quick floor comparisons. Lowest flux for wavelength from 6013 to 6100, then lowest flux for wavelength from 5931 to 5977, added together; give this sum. 18.7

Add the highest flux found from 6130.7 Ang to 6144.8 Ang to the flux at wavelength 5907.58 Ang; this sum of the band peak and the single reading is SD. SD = 20.1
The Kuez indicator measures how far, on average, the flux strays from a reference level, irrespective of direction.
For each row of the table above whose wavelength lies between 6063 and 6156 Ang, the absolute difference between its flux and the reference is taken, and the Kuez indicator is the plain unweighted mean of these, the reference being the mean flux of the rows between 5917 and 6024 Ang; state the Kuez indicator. 0.46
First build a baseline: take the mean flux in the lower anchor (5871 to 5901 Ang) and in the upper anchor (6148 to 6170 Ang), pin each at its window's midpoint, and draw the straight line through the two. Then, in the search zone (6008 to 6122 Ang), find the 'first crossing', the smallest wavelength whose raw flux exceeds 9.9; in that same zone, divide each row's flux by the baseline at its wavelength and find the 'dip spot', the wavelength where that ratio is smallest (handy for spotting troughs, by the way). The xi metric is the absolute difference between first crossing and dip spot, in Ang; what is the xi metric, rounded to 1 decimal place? 111.7 Ang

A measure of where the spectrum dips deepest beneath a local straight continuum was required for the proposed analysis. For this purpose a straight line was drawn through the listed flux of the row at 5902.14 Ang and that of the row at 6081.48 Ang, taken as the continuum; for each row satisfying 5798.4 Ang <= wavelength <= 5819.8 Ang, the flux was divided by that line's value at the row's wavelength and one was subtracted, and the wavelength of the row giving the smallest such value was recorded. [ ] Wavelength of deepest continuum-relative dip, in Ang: 5807.77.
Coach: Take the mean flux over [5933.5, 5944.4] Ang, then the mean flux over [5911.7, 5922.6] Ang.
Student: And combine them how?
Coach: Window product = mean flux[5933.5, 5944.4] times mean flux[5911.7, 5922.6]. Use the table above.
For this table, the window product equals 97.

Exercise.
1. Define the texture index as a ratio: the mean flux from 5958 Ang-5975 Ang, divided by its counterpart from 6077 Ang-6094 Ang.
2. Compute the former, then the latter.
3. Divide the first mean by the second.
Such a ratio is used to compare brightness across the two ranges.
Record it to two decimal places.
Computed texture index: 1.00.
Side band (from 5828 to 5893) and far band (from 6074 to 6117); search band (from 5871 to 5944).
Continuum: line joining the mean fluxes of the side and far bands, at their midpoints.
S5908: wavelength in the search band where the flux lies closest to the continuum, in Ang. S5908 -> 5937.58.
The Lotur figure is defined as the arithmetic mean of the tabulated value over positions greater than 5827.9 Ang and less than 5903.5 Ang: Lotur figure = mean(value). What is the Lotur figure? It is 8.9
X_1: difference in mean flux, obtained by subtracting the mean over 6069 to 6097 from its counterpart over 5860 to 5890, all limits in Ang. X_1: -1.1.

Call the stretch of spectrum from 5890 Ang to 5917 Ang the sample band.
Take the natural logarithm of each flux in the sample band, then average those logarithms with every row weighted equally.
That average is 2.01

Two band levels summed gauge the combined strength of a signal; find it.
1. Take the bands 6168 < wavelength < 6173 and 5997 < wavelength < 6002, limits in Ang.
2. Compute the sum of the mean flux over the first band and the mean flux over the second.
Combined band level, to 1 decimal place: 19.3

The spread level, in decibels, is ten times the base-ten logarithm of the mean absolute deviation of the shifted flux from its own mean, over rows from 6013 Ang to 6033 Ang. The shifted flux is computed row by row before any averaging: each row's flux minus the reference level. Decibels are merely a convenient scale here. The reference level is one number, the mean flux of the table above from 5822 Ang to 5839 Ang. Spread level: -6.1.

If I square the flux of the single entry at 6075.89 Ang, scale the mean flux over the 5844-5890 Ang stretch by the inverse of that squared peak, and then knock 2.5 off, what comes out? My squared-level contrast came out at -2.41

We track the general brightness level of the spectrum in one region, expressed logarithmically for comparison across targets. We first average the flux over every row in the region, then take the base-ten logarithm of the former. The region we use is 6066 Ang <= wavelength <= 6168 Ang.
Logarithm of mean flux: 0.99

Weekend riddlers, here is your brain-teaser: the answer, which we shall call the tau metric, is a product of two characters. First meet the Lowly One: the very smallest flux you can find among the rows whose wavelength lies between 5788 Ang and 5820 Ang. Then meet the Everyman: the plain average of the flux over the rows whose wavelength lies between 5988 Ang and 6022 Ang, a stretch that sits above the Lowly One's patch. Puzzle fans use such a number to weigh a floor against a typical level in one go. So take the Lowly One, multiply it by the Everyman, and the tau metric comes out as 92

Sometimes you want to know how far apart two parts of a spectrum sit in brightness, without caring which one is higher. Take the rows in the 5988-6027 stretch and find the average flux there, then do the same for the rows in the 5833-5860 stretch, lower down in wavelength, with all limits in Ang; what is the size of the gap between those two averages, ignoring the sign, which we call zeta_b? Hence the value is 0.2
